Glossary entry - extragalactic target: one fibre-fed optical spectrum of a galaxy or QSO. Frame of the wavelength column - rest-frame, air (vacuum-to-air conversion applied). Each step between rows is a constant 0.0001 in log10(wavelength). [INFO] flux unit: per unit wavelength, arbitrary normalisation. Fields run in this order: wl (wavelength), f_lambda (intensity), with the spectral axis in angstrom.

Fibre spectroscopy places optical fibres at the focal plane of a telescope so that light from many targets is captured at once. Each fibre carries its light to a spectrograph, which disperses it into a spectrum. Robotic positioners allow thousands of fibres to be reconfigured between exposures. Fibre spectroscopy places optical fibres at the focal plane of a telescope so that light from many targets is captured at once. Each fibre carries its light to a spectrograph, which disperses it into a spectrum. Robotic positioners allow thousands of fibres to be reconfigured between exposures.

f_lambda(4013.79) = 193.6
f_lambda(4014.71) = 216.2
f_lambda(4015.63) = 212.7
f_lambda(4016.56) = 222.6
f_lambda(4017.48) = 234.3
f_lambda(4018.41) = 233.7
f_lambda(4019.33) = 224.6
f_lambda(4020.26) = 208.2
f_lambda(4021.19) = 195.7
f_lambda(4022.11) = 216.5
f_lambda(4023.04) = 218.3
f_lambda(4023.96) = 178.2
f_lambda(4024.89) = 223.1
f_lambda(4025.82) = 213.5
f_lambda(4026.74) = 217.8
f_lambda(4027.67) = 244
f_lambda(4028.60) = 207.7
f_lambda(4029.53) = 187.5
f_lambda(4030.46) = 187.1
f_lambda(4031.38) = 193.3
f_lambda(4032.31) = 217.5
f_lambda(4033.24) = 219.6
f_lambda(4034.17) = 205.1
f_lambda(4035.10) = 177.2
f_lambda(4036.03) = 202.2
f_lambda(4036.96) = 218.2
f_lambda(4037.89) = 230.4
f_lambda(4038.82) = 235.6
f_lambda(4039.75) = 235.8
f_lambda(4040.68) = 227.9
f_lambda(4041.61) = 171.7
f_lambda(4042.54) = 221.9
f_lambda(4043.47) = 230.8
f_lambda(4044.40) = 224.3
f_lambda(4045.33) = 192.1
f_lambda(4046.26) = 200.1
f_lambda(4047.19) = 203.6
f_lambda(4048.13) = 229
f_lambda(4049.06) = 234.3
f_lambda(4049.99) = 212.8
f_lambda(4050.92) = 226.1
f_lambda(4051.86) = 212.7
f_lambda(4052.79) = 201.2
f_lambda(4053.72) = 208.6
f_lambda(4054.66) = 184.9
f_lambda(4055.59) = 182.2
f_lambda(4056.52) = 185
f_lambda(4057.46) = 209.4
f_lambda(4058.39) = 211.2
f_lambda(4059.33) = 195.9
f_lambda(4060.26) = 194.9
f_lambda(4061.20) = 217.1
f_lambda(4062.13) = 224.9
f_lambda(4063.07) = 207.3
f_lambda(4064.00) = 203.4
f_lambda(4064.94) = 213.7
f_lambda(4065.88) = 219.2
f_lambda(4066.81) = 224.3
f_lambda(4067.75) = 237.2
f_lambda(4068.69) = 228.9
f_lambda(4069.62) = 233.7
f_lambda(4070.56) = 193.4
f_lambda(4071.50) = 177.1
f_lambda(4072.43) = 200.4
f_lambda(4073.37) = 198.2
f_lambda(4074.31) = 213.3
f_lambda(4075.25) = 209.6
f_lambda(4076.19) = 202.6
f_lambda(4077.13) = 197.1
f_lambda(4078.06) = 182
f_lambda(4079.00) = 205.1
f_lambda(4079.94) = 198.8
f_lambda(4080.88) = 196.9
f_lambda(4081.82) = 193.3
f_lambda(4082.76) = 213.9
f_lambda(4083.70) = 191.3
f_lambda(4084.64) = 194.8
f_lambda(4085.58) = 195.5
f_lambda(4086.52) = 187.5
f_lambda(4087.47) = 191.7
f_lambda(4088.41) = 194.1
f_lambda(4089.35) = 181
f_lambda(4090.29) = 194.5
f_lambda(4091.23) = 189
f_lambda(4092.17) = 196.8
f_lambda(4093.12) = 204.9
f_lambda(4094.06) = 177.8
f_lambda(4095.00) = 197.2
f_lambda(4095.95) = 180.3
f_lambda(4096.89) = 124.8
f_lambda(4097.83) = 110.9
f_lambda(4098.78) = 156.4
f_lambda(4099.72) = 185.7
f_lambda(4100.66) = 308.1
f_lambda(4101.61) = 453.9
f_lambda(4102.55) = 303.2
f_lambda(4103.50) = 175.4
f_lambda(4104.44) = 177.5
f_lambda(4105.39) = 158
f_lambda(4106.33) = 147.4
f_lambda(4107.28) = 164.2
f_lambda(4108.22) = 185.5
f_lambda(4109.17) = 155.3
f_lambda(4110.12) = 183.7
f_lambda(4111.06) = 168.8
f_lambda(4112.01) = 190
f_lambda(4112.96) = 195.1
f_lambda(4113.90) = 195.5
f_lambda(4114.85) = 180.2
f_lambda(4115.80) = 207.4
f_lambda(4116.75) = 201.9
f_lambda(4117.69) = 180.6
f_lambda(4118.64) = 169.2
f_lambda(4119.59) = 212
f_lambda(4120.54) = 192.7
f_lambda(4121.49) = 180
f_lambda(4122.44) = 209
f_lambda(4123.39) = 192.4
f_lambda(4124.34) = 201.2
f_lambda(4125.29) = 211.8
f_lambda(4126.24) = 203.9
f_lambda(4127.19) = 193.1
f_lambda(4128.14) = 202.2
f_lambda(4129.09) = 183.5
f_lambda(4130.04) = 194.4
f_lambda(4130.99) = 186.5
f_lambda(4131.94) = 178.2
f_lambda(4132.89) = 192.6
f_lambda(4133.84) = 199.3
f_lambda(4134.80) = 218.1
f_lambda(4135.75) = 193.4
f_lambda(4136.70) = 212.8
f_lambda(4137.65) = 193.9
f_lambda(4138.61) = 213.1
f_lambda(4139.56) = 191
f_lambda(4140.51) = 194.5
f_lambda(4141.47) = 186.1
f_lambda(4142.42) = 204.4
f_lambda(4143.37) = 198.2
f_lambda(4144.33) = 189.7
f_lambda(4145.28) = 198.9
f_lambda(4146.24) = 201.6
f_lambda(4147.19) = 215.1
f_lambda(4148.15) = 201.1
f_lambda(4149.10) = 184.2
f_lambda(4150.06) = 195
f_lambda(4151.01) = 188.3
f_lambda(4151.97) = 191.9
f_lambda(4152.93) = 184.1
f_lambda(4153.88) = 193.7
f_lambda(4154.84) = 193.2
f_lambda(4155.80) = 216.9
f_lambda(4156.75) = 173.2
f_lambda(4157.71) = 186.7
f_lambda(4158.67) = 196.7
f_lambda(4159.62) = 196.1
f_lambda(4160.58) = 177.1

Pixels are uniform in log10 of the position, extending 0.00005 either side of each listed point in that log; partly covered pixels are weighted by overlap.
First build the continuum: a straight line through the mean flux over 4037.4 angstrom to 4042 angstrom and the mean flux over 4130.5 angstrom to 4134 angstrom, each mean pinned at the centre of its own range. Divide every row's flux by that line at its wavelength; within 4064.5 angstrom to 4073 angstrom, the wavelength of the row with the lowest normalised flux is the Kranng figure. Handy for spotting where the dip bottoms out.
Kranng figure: 4071.50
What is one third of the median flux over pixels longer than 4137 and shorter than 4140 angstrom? 64.6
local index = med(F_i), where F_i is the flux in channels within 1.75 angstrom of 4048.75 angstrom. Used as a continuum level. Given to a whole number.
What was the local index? 221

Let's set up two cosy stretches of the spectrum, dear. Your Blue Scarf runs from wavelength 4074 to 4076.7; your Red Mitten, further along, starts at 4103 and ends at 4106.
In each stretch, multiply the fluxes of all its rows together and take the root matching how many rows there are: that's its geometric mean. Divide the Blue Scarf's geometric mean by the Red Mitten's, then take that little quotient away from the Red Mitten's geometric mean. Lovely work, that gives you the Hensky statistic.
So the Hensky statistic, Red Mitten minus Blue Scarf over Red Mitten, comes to 169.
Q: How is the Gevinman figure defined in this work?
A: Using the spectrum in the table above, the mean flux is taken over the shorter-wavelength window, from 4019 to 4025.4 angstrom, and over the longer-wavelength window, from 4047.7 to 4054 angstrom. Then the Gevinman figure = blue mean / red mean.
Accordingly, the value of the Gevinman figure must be 0.96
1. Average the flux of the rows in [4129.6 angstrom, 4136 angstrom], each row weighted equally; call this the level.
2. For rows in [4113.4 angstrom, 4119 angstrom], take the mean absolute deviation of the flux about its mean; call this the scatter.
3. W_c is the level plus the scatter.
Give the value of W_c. 207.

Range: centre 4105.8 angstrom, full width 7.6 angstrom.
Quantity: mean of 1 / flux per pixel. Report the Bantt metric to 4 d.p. 0.0057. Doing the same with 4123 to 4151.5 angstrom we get 0.0051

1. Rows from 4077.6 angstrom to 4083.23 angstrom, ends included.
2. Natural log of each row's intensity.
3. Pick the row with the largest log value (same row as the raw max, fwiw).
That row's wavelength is 4082.76 angstrom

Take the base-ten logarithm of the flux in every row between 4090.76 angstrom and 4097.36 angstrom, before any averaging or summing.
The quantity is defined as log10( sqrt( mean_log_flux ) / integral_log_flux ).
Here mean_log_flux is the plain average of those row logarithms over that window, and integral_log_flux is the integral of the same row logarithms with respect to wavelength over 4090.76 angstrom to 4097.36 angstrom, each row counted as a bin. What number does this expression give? -0.996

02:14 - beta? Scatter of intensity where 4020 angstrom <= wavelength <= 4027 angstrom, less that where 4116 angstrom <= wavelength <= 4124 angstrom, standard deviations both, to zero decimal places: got 0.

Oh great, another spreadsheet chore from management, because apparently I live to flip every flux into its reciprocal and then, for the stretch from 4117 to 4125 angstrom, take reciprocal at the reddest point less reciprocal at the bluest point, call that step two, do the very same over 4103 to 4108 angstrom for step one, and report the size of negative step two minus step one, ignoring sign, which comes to 0.0002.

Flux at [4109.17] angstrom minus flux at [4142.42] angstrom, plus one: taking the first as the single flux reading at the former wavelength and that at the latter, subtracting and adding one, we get -48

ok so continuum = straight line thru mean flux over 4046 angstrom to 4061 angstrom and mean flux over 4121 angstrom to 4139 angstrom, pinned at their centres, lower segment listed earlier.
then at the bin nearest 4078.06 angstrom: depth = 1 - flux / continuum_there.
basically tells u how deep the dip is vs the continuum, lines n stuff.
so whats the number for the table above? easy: 0.10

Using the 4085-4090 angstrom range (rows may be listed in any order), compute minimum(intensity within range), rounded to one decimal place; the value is 181.0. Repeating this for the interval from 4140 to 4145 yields 186.1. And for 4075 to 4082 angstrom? 182.0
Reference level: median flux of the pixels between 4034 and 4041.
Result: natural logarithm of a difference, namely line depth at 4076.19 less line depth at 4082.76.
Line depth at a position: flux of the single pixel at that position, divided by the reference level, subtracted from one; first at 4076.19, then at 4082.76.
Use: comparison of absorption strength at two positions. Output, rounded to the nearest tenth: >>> -3.0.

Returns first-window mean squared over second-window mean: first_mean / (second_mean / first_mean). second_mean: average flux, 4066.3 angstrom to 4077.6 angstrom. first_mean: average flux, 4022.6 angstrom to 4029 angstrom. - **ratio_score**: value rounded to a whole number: 220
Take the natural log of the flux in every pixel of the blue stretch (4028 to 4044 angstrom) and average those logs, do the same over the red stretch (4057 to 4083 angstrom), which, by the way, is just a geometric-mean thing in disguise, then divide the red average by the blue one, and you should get 0.998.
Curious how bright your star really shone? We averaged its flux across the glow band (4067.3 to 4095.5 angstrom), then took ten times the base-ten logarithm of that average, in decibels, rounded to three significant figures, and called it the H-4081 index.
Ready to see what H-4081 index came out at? 23.0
